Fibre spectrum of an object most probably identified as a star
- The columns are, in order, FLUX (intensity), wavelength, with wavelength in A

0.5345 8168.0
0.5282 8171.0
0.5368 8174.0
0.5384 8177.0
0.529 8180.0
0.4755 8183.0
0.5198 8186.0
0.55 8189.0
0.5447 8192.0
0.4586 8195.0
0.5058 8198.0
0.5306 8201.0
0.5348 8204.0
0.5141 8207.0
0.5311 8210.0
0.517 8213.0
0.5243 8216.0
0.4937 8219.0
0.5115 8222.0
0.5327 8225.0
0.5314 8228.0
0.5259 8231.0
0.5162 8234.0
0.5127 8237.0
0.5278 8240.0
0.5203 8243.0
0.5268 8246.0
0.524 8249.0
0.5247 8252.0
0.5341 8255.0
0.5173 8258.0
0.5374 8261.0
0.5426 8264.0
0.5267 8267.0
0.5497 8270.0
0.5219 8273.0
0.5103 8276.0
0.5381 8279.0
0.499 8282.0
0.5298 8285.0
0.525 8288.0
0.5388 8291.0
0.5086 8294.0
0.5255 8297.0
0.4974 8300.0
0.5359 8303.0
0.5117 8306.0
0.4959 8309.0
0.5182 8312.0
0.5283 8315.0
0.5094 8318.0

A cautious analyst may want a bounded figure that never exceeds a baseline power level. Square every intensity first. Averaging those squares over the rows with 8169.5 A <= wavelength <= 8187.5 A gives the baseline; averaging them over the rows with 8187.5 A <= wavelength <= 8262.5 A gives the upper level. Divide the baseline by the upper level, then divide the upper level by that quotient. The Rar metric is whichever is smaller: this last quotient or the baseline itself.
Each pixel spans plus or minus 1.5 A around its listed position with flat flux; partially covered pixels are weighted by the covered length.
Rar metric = 0.272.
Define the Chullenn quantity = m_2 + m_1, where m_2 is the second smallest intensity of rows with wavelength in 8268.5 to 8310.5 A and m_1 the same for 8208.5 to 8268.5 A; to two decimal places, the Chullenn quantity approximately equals 1.01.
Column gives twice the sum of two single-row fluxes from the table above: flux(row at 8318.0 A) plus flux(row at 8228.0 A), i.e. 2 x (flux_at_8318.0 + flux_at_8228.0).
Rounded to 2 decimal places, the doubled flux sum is 2.08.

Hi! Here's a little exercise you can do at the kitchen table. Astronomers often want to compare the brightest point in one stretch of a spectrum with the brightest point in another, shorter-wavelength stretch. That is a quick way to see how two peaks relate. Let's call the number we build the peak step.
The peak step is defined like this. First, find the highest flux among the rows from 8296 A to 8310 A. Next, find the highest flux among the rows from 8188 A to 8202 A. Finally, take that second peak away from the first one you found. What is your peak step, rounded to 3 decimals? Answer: -0.014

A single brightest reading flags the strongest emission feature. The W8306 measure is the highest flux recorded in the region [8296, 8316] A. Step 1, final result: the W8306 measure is 0.5359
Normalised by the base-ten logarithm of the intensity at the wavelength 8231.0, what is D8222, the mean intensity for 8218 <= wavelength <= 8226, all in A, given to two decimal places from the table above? -1.84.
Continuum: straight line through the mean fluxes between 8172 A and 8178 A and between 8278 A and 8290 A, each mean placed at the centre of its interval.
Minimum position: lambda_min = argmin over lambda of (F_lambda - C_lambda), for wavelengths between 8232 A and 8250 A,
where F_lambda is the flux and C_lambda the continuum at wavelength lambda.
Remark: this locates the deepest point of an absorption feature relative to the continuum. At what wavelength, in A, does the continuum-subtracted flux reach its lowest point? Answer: 8237.0 A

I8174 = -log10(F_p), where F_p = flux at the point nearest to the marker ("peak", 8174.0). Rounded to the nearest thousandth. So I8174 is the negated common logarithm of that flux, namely 0.270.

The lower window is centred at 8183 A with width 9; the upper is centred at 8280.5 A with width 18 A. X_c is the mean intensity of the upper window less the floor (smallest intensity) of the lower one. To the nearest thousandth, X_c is 0.045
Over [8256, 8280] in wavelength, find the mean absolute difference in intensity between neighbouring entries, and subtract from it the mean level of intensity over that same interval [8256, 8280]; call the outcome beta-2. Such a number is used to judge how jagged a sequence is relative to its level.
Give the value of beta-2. -0.512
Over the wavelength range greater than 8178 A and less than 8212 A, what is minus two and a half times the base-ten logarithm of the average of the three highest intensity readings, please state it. 0.663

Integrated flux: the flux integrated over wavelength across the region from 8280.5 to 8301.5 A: 10.9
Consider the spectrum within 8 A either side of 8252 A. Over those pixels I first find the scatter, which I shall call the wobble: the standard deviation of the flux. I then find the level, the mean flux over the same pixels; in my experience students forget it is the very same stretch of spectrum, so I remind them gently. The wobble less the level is -0.520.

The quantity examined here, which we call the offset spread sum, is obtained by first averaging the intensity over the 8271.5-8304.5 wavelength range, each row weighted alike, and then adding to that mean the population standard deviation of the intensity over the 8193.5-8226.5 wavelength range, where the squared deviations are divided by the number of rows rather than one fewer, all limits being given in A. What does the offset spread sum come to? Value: 0.542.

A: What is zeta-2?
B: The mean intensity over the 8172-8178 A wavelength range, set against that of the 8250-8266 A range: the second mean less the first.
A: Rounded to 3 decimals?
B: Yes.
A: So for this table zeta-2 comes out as -0.006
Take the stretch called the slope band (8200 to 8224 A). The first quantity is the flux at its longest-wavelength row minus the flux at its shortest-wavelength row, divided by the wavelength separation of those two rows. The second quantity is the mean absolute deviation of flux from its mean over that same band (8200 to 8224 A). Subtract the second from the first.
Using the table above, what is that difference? -0.0115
